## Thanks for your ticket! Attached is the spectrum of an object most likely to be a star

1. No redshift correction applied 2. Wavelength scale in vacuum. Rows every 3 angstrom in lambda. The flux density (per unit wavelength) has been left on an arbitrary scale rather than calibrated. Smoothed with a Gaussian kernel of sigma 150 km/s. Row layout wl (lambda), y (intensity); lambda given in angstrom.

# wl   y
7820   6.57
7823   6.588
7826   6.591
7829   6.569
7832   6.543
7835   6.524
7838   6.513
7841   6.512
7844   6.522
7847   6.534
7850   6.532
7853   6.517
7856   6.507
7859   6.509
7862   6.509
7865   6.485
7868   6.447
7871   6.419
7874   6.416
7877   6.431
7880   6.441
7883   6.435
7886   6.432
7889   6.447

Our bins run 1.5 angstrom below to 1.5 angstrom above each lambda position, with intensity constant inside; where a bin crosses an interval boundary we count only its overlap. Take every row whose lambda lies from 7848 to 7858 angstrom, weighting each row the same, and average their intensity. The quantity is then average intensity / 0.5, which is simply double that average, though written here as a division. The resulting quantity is 13.0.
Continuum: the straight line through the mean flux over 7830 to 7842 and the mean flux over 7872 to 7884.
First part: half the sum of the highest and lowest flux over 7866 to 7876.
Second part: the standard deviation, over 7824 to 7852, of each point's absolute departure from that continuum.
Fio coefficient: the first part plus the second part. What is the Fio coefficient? 6.45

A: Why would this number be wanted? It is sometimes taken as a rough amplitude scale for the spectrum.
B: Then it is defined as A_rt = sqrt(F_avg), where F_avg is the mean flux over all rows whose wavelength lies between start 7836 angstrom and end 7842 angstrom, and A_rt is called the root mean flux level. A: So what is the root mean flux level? 2.55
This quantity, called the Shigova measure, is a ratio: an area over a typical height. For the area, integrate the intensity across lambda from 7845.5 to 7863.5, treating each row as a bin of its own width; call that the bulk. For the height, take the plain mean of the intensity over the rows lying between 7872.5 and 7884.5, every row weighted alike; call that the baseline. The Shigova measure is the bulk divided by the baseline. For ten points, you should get 18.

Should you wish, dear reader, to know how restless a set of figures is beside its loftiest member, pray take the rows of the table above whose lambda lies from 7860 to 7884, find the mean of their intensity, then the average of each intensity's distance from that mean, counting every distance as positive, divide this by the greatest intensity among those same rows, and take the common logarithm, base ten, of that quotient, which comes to -2.4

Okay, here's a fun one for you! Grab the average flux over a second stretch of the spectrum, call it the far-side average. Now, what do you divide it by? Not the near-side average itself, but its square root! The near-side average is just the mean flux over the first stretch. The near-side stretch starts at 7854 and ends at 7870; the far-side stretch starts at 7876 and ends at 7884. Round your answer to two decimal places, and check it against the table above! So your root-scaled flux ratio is 2.53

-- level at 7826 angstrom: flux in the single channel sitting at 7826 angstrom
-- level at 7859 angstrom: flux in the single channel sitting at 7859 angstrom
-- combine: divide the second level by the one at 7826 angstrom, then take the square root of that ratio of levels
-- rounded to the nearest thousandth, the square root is 0.994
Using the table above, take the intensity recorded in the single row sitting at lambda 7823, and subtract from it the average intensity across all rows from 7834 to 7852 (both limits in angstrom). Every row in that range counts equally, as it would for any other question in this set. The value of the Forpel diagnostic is 0.065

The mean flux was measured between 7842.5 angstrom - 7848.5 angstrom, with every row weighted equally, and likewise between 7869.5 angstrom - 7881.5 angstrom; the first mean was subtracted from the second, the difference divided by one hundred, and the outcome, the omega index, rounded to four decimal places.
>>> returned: -0.0010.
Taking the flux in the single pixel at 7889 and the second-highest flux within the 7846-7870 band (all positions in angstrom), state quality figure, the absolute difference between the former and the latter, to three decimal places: 0.085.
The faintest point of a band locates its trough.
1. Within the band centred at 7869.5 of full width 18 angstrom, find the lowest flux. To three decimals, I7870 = 6.416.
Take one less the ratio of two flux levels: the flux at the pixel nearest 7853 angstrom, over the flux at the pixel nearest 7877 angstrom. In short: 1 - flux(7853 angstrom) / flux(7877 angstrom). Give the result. -0.013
